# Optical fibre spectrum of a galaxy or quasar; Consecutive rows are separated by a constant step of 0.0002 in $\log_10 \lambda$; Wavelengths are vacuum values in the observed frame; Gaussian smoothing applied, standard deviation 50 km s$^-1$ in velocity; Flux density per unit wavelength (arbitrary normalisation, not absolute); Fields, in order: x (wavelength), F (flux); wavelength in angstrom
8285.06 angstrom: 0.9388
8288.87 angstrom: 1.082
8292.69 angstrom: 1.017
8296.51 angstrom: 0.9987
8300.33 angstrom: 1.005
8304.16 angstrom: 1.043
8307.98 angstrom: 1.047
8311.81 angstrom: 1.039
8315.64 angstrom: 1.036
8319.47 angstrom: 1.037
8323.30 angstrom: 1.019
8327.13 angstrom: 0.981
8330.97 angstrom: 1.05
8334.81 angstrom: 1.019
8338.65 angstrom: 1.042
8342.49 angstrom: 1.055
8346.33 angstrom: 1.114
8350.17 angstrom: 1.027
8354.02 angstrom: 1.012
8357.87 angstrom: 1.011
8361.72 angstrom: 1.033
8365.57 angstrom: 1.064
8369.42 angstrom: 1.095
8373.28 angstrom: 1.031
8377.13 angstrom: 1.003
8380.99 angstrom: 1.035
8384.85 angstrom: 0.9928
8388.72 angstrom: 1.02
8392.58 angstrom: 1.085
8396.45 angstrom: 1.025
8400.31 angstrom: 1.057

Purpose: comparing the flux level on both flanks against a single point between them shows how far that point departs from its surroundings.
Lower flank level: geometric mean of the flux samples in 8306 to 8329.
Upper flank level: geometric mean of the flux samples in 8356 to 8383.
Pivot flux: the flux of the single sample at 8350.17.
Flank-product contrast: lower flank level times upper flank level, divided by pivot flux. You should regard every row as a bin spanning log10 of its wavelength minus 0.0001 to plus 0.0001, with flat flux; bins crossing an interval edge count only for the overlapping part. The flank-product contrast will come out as 1.038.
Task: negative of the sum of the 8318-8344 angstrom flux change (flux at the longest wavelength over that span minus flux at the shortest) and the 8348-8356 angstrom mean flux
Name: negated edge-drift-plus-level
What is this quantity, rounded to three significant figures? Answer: -1.04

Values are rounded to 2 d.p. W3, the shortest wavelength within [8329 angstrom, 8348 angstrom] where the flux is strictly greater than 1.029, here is 8330.97 angstrom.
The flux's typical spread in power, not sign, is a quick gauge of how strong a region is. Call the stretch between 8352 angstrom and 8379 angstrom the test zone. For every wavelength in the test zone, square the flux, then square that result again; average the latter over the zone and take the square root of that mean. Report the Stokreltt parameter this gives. 1.075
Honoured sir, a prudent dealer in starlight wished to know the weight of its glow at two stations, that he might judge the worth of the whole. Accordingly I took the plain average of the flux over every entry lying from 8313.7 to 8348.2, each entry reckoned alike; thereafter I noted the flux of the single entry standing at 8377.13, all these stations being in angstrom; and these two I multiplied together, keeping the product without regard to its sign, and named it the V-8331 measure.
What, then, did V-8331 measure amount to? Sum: 1.04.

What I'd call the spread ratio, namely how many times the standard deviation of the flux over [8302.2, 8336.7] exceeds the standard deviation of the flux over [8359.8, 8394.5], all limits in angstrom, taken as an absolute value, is 0.61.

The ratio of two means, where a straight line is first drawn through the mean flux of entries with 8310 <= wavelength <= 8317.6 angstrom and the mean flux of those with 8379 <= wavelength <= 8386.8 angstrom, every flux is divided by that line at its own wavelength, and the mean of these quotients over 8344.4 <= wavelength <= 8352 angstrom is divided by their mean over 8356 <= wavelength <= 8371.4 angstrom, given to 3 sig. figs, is 1.01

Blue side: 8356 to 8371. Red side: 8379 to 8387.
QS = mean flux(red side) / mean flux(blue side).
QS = 0.96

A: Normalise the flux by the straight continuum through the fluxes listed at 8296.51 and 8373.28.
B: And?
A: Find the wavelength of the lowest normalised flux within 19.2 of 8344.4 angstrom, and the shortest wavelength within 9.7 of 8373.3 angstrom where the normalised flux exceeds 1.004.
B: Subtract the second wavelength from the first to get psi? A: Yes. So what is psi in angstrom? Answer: -38.4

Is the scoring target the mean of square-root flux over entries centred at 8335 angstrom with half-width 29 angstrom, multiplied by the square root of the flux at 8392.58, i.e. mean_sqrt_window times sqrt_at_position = 1.06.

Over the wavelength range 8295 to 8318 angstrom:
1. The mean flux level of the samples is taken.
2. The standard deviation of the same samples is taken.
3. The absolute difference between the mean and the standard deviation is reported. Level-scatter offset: 1.01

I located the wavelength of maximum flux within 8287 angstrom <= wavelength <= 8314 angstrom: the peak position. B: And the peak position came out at 8288.87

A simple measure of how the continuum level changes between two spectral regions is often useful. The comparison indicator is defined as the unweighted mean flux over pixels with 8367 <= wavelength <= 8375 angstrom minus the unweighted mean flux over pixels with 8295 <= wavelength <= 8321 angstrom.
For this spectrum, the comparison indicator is 0.034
